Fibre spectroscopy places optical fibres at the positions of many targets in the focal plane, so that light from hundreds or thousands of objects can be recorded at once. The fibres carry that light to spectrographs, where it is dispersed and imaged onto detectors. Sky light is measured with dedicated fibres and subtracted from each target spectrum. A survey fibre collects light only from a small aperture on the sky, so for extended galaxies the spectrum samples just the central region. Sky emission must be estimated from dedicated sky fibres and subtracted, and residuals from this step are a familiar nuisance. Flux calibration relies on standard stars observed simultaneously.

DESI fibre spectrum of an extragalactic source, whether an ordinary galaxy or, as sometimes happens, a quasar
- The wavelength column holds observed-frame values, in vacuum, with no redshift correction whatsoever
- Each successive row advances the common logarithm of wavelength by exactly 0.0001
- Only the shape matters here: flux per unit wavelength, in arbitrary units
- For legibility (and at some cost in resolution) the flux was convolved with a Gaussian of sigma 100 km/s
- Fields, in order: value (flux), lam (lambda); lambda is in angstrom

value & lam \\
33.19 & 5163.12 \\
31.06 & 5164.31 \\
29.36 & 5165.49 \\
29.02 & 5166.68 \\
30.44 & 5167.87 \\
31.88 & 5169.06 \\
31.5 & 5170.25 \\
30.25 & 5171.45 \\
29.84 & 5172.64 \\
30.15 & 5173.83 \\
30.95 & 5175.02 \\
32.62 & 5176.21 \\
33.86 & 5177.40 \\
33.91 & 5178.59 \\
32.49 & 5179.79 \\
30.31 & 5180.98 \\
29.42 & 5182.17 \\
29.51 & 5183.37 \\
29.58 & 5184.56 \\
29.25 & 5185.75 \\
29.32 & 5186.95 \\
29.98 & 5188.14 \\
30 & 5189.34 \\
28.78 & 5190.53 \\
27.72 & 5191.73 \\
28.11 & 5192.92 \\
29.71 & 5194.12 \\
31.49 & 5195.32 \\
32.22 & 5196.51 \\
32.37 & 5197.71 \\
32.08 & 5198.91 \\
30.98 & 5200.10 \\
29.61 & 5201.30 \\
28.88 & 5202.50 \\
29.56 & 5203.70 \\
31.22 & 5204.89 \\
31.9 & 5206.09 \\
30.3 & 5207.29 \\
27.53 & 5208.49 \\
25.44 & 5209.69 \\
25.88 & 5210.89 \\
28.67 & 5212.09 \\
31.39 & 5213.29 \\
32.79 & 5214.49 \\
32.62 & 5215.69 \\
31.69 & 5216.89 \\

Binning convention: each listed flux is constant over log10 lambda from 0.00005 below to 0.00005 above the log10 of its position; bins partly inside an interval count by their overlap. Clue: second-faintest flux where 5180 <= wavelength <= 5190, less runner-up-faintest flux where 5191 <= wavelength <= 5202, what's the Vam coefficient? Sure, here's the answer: 1.2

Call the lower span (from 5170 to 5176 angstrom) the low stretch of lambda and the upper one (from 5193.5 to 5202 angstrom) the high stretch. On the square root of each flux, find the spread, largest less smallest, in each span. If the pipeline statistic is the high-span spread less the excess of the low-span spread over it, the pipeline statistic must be 0.35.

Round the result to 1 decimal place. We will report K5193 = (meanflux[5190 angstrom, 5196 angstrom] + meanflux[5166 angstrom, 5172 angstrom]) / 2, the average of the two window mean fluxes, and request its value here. 29.9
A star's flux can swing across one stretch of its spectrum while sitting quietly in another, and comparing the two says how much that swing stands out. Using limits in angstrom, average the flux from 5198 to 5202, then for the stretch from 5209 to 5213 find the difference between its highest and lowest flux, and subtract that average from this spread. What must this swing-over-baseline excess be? -27.7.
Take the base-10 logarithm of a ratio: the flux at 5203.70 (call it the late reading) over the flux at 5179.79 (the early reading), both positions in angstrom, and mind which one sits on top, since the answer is -0.04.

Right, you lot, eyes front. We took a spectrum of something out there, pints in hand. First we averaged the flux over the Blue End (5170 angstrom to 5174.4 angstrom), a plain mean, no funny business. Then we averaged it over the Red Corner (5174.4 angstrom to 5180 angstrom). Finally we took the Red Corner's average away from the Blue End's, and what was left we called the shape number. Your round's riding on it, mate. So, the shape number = -2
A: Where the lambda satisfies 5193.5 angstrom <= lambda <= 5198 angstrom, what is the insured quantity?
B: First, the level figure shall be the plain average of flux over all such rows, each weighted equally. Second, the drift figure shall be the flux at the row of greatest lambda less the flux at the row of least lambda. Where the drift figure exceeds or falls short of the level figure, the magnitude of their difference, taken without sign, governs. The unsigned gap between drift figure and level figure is 29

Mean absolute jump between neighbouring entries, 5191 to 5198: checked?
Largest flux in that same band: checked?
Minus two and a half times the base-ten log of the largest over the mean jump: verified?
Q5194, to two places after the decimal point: -3.85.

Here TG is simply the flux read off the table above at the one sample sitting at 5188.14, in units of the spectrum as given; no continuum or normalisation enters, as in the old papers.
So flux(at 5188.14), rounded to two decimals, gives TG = 29.98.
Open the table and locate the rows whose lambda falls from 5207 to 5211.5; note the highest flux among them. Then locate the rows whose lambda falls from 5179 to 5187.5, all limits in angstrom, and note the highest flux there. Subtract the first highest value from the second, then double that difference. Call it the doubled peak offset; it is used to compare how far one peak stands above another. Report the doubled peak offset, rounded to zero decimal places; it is 4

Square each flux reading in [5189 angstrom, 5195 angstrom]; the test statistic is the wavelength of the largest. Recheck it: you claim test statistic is 5189.34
